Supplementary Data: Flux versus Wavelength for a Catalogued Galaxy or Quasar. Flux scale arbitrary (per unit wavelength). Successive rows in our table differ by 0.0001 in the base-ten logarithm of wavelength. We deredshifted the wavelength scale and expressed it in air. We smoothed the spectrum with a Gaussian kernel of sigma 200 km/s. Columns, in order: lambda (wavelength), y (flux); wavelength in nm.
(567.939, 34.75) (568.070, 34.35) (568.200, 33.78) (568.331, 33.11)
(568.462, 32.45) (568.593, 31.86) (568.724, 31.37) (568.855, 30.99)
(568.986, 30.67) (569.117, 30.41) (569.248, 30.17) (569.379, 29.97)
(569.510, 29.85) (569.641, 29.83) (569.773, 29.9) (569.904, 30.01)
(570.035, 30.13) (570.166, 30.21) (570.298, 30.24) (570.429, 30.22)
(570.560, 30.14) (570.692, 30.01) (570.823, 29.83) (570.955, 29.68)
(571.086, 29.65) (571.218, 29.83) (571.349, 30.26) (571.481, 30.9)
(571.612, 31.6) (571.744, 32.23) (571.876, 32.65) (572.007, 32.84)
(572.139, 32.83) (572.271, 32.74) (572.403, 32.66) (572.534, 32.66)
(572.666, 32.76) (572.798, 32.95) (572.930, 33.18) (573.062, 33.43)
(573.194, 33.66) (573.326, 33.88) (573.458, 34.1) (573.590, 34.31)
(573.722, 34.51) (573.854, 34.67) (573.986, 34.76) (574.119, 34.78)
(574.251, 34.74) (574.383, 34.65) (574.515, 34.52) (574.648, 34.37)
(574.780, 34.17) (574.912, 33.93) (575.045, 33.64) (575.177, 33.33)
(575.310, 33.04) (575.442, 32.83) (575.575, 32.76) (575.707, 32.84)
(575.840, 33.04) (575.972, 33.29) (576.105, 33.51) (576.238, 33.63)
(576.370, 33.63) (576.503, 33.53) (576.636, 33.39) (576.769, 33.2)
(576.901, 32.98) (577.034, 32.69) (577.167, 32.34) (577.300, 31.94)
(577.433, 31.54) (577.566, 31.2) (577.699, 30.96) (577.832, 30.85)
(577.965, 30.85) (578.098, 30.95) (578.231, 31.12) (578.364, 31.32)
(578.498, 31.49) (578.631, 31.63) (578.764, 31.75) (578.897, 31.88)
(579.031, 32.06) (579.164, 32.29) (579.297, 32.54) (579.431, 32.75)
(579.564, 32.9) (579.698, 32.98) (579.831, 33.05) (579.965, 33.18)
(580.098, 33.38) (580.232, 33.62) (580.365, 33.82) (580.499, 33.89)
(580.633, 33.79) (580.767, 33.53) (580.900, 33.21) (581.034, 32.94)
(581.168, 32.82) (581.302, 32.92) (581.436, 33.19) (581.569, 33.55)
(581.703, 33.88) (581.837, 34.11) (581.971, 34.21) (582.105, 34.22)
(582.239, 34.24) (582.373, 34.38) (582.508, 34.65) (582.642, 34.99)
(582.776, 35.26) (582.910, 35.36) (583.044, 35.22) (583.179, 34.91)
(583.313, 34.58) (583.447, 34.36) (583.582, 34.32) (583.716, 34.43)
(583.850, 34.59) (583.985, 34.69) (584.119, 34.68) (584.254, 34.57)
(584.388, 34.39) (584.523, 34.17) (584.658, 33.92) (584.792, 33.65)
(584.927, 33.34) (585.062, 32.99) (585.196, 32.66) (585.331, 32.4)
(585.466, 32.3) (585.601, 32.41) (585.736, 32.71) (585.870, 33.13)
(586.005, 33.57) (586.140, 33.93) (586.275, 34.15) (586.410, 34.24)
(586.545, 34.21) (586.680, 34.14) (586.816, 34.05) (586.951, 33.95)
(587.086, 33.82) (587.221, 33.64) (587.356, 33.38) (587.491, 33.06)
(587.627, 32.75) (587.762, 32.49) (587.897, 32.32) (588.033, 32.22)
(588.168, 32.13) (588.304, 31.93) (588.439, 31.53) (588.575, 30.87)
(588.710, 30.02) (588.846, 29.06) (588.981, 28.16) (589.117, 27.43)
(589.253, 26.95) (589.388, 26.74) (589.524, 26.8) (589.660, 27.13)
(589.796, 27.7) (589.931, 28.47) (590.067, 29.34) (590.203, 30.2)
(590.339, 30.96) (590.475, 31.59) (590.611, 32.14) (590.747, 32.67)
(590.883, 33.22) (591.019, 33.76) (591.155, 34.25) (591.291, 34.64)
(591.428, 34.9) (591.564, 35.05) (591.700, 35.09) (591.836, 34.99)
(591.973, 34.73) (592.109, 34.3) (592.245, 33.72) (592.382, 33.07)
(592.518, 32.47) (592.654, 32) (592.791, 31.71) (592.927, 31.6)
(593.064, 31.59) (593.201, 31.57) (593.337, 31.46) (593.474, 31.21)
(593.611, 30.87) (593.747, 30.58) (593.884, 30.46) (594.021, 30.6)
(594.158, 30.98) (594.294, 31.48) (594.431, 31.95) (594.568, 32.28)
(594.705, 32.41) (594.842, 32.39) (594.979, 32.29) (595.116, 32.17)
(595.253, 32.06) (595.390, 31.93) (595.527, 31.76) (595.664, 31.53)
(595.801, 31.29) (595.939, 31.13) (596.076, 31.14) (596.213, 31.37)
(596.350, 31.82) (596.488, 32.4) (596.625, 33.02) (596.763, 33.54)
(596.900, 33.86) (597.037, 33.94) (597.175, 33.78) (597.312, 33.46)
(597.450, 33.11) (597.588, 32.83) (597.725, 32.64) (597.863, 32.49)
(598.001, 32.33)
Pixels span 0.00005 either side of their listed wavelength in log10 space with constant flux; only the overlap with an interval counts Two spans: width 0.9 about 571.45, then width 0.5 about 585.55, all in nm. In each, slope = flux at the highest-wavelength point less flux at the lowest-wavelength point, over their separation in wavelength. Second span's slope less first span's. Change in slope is -3.0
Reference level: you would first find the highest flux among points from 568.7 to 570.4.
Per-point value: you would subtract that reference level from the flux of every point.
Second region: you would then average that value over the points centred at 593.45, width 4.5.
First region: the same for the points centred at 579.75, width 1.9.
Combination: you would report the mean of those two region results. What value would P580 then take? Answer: 1.34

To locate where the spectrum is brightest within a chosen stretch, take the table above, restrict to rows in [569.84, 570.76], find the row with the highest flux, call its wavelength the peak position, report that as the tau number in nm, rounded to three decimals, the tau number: 570.298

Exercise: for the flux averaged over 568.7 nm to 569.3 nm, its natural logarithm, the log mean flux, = 3.42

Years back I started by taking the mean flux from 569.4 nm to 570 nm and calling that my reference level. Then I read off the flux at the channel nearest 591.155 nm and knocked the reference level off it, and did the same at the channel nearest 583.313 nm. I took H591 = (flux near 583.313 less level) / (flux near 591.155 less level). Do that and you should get 1.1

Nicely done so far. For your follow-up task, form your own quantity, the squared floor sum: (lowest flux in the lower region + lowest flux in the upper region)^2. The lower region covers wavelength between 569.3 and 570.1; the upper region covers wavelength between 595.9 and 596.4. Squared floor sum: 3716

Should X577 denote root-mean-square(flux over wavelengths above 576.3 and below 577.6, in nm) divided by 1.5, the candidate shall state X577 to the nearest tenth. 21.8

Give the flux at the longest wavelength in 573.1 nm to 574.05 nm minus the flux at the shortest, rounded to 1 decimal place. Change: 1.1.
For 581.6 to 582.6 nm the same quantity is 0.8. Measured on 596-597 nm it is 2.7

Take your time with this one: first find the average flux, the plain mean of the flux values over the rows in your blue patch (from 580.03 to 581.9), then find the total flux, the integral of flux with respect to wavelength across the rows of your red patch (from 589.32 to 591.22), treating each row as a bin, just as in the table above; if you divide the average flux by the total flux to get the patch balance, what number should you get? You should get 0.58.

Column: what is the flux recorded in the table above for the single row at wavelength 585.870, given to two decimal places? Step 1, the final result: 33.13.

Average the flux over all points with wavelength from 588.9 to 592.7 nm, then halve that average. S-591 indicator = 15.76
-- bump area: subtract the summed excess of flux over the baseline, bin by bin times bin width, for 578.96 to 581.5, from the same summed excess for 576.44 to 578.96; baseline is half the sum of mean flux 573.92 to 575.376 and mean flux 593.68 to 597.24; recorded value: -3.1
